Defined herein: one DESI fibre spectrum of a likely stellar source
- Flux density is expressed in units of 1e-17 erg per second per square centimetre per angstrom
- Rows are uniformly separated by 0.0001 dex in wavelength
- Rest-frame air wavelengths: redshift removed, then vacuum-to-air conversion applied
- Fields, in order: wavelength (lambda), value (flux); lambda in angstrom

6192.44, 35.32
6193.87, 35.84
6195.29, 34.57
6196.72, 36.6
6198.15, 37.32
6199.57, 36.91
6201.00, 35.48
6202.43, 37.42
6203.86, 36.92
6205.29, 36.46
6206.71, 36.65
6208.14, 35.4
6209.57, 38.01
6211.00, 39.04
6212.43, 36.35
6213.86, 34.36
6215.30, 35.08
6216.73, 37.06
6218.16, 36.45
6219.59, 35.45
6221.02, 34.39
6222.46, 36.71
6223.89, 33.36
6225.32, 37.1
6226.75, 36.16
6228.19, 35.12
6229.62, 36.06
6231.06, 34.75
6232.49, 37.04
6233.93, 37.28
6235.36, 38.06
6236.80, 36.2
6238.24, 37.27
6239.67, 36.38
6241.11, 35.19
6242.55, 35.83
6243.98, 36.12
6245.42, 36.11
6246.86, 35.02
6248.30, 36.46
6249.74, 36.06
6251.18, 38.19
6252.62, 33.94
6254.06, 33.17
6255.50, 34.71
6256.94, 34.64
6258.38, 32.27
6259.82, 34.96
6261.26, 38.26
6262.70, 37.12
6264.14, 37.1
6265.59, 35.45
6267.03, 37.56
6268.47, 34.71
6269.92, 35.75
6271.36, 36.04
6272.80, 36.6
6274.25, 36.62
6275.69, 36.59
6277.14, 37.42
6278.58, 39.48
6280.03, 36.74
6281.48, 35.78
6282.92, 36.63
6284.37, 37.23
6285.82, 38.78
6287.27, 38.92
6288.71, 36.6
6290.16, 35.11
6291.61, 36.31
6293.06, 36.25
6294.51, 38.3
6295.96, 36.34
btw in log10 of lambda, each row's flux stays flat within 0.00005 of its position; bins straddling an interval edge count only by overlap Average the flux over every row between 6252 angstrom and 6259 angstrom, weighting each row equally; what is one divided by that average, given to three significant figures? 0.0296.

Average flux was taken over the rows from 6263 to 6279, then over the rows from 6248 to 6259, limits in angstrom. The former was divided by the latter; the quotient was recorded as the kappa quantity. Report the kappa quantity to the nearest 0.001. 1.050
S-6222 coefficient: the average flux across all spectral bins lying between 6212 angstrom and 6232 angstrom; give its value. 35.6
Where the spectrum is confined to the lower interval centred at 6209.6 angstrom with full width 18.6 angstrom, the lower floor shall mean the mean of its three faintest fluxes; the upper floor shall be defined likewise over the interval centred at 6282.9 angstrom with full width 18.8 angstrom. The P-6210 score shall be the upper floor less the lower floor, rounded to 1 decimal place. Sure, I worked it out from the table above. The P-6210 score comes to 0.8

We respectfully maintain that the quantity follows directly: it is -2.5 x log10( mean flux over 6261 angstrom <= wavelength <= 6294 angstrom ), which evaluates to -3.92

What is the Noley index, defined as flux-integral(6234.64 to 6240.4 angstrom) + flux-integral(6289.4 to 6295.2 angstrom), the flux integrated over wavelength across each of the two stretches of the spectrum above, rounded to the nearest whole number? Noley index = 424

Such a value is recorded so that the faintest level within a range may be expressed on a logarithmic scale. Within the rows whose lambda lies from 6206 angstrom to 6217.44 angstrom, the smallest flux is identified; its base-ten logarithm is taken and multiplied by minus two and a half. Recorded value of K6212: -3.84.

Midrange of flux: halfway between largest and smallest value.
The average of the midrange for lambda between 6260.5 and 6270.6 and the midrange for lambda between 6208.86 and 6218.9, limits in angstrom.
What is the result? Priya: 36.6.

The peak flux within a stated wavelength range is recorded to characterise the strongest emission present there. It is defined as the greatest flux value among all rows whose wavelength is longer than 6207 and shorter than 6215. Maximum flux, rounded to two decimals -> 39.04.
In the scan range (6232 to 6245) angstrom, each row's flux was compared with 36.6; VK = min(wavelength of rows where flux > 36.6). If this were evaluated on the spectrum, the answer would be 6232.49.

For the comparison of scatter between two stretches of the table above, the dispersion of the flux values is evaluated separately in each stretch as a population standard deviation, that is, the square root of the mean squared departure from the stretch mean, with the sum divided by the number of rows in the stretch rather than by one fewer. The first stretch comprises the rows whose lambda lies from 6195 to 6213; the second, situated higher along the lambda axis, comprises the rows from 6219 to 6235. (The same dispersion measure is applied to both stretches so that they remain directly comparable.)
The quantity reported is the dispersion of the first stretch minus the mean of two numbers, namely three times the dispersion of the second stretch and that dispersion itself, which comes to -1.30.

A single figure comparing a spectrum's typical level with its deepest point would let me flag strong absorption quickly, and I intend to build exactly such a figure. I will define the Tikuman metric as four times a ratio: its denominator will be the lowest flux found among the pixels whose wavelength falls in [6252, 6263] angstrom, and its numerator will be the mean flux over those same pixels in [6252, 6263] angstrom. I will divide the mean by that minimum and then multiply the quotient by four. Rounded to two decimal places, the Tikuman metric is 4.32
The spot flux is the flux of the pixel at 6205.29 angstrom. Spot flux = 36.46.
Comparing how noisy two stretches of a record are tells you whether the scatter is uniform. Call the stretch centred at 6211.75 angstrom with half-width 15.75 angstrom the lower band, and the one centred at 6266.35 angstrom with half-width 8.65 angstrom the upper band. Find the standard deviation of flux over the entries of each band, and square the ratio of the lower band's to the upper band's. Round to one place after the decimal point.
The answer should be 0.7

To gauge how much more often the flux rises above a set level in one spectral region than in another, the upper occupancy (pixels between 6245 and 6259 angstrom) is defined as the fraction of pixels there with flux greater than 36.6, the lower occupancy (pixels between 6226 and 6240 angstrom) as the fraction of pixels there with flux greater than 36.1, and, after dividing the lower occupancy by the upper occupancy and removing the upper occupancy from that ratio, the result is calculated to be 6.9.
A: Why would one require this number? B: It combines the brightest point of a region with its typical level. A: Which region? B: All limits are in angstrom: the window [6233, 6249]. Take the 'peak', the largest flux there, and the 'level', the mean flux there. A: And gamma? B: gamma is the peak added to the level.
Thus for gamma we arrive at 74.4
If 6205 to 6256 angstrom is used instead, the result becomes 75.1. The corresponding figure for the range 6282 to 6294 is 75.9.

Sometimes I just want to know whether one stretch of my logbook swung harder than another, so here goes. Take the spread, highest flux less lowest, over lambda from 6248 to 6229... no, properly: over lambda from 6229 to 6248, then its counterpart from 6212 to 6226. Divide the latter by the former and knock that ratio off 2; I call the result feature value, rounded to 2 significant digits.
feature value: 0.87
